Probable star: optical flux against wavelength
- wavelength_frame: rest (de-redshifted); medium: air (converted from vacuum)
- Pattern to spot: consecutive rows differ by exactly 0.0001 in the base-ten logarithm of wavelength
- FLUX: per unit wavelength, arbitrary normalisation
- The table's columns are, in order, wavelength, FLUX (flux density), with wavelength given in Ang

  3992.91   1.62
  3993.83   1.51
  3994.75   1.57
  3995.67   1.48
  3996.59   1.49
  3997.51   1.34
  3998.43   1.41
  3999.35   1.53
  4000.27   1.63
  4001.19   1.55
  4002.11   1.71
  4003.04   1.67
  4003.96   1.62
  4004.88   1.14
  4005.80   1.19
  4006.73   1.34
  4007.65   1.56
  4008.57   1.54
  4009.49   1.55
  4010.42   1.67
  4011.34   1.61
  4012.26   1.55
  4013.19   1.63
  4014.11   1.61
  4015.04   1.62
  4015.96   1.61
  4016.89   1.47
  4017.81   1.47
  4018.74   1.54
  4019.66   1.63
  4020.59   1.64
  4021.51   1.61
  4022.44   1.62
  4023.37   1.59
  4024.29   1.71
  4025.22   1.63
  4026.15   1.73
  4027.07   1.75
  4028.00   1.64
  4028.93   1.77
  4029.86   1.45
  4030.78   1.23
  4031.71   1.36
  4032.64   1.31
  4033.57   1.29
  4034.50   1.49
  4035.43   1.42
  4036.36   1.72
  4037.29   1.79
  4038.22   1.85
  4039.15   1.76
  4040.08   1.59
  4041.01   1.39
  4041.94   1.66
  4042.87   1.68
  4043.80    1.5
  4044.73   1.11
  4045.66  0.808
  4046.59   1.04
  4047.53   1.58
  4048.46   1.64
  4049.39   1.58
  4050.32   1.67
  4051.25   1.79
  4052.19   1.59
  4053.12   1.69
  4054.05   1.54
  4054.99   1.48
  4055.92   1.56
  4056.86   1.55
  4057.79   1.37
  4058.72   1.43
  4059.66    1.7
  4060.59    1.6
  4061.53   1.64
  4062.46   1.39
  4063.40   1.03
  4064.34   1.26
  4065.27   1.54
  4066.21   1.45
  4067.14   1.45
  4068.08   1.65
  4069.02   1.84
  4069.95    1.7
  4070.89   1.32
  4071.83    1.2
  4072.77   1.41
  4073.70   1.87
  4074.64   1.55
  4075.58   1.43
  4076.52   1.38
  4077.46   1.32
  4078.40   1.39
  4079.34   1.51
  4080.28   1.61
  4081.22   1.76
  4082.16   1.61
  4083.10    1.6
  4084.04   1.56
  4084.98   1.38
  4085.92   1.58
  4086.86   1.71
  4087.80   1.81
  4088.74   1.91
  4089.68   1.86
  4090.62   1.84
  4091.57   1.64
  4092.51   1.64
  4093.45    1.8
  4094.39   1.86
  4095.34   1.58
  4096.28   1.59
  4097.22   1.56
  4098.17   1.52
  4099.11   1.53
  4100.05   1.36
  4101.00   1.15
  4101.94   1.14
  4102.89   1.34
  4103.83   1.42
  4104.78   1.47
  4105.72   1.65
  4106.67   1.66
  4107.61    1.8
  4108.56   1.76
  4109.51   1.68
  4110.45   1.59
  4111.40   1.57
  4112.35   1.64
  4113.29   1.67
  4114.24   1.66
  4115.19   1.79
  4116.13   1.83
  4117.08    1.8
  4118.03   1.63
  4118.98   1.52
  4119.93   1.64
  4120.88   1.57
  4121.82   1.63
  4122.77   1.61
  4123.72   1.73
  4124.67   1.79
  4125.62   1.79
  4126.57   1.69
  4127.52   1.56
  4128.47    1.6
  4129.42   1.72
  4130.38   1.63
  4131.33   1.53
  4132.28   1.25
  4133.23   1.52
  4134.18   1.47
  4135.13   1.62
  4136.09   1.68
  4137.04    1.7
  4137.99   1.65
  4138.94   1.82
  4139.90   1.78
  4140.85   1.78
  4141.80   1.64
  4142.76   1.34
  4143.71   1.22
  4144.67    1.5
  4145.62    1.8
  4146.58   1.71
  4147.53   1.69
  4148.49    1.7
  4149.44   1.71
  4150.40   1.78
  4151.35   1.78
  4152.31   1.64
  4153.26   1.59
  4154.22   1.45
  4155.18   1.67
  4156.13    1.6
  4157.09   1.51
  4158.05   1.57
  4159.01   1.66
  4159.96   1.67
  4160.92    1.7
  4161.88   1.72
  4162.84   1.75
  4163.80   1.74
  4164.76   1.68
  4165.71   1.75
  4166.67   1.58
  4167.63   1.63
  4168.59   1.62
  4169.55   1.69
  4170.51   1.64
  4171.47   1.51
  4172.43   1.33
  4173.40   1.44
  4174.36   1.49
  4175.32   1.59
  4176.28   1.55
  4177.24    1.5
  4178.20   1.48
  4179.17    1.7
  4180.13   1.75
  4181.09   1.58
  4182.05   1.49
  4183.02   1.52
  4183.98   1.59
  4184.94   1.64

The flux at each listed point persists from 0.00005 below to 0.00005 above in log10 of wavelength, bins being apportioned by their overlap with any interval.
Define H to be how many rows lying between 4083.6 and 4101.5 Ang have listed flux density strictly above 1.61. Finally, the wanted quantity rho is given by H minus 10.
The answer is -1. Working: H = 9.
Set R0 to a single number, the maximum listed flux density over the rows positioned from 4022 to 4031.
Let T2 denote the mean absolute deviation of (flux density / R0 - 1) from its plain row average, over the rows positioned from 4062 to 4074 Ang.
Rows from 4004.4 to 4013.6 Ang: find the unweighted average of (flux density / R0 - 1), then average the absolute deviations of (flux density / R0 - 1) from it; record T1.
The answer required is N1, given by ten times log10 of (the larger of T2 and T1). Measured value -9.6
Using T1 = 0.086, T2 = 0.109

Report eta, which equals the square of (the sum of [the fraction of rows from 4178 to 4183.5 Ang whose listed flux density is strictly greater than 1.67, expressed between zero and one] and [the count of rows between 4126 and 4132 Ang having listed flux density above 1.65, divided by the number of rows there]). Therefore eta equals 0.4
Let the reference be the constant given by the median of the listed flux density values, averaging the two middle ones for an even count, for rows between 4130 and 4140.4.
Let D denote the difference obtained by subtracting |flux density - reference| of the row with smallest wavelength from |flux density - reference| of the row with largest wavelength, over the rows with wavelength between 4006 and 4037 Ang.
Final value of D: -0.20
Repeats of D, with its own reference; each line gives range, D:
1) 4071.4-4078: -0.12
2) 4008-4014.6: -0.07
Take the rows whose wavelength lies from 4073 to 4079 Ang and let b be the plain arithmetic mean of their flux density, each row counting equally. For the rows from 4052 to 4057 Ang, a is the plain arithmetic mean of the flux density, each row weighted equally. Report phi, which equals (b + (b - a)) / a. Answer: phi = 0.9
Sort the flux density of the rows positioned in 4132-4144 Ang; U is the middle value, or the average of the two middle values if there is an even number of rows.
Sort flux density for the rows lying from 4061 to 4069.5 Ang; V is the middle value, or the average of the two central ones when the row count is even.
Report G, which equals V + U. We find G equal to 3.09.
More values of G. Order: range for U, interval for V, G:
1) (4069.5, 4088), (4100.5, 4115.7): 3.20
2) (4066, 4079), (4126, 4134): 3.02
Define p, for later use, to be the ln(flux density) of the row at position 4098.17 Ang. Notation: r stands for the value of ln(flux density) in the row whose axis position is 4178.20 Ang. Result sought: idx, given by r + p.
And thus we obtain 0.81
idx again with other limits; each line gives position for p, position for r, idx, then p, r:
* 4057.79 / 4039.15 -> 0.88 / 0.315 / 0.57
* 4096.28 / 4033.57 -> 0.72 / 0.464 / 0.25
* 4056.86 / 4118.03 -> 0.93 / 0.438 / 0.49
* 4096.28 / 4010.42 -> 0.98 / 0.464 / 0.51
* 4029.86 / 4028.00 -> 0.87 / 0.372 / 0.49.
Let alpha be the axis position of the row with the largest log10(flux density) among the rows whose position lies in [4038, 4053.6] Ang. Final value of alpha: 4038.22 Ang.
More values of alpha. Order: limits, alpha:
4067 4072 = 4069.02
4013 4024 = 4020.59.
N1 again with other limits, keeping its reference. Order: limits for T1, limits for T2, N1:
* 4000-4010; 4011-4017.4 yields -10.7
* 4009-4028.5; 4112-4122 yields -13.8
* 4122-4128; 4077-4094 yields -11.2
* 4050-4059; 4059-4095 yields -10.2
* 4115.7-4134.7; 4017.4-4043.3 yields -11.2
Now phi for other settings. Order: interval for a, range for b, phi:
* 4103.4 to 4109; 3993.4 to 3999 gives 0.8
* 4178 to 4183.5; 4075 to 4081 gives 0.8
